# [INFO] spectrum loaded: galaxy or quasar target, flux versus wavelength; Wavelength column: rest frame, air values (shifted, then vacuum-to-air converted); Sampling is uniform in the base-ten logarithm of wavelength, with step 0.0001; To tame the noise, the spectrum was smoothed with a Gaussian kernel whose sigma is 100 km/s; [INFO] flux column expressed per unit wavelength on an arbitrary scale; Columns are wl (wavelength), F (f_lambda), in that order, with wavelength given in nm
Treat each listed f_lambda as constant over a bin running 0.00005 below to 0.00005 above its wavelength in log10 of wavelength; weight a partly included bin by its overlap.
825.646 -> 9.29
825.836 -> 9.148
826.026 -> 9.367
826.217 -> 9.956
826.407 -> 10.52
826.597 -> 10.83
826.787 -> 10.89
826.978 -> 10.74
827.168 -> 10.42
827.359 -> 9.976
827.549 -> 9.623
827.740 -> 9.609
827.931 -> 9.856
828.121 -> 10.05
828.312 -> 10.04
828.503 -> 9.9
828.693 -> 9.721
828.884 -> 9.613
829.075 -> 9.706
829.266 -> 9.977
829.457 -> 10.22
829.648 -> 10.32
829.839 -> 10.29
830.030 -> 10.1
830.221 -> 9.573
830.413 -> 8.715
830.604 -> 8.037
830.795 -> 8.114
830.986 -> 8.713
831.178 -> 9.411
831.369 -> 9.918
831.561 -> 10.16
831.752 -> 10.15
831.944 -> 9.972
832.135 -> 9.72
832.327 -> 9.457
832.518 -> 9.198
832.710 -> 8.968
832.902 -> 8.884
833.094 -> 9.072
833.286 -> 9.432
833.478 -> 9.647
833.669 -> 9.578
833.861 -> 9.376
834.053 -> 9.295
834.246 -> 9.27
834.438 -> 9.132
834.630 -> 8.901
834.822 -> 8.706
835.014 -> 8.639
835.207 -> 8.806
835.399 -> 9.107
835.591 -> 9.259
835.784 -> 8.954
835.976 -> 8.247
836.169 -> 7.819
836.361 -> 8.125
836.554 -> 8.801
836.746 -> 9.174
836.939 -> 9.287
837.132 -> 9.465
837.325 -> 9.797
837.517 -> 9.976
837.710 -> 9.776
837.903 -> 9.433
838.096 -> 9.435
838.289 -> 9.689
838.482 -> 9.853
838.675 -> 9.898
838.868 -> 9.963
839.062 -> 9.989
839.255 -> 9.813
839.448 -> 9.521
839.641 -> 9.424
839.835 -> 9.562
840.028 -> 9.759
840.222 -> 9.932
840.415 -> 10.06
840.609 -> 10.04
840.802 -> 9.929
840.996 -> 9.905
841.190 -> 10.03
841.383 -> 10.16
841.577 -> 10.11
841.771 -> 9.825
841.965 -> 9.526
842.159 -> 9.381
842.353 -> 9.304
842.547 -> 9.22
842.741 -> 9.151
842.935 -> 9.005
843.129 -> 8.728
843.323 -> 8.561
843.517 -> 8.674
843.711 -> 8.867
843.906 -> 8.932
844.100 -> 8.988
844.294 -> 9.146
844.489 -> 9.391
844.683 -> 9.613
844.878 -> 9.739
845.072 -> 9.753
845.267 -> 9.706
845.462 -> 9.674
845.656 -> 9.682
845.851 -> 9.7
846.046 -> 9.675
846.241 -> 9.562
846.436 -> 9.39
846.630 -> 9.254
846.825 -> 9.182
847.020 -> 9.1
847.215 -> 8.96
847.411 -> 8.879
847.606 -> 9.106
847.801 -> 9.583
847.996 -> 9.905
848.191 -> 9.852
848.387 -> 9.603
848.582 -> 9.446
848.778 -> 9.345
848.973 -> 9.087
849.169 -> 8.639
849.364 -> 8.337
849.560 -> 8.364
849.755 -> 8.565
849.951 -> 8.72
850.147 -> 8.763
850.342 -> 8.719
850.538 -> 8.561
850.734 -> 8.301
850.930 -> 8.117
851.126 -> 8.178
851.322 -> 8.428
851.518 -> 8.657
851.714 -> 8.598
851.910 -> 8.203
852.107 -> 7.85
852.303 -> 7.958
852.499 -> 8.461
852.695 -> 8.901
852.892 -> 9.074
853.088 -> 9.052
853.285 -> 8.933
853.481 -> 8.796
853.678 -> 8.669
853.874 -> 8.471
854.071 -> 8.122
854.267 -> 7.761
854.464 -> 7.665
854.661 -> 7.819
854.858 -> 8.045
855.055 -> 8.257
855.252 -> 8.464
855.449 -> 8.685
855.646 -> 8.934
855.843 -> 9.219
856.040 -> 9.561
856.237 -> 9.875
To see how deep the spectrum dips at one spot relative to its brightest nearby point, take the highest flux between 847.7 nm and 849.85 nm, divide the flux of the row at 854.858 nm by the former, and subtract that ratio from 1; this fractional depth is 0.19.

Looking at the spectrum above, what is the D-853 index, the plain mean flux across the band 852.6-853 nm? 9.0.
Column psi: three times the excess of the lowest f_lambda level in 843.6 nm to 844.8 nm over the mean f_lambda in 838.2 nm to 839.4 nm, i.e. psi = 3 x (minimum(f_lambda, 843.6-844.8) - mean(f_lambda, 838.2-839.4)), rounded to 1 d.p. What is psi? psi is -3.0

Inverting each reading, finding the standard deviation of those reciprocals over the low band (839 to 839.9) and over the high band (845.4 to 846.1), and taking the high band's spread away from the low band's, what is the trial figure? 0.002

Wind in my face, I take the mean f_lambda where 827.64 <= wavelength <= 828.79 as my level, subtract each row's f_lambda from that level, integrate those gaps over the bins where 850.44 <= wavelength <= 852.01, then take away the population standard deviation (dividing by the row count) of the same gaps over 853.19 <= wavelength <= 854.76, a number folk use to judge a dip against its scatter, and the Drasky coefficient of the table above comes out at 1.9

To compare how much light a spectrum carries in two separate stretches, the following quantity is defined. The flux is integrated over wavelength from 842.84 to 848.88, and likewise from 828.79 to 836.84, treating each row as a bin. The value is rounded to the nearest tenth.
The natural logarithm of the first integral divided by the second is -0.3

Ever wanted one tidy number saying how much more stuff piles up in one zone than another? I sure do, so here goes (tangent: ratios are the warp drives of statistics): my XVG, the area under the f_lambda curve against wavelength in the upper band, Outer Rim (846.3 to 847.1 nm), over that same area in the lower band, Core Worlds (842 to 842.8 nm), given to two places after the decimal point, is 1.00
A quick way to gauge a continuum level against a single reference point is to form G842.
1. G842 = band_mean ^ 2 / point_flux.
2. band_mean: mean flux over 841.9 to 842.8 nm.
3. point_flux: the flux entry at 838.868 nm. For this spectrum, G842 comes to 8.7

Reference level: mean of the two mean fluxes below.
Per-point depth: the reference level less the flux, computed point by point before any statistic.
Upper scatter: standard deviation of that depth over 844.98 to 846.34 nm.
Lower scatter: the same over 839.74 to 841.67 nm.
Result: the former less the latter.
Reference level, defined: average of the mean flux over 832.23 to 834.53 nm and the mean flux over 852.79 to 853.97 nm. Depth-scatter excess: -0.12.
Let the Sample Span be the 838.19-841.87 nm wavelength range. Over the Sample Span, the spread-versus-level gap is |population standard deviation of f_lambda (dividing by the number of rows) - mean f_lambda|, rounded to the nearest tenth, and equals 9.7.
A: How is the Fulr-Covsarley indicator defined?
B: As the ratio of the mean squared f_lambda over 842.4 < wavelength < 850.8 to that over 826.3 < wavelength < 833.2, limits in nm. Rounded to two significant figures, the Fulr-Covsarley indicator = 0.88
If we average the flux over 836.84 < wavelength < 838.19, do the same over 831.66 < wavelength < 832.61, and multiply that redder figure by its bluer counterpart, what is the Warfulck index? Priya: 93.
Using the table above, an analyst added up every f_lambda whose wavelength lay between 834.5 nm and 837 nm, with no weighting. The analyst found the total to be 114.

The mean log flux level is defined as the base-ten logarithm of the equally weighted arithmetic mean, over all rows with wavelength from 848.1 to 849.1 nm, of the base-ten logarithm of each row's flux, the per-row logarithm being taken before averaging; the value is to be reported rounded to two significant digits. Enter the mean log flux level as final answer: -0.011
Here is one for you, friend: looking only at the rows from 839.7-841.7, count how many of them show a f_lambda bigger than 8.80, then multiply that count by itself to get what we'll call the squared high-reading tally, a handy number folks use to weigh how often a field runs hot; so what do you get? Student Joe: 100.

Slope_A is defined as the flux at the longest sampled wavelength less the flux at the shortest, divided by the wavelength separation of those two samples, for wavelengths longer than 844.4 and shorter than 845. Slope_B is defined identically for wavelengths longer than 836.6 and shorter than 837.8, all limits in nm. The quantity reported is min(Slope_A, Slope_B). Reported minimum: 0.62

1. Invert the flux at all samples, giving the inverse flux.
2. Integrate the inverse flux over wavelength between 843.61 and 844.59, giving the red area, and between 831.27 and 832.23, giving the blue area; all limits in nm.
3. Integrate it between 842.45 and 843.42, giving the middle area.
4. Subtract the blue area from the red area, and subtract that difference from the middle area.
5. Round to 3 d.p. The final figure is 0.097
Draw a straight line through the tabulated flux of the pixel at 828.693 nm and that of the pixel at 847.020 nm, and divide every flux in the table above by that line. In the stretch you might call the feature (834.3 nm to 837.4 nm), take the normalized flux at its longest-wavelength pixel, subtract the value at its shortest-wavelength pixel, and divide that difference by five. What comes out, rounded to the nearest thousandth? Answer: 0.016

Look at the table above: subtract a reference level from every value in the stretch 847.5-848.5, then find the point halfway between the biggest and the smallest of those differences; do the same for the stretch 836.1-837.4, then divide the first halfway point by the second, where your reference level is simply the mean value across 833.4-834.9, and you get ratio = -0.6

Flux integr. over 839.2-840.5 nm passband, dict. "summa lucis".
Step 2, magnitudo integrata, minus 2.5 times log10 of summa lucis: -2.8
